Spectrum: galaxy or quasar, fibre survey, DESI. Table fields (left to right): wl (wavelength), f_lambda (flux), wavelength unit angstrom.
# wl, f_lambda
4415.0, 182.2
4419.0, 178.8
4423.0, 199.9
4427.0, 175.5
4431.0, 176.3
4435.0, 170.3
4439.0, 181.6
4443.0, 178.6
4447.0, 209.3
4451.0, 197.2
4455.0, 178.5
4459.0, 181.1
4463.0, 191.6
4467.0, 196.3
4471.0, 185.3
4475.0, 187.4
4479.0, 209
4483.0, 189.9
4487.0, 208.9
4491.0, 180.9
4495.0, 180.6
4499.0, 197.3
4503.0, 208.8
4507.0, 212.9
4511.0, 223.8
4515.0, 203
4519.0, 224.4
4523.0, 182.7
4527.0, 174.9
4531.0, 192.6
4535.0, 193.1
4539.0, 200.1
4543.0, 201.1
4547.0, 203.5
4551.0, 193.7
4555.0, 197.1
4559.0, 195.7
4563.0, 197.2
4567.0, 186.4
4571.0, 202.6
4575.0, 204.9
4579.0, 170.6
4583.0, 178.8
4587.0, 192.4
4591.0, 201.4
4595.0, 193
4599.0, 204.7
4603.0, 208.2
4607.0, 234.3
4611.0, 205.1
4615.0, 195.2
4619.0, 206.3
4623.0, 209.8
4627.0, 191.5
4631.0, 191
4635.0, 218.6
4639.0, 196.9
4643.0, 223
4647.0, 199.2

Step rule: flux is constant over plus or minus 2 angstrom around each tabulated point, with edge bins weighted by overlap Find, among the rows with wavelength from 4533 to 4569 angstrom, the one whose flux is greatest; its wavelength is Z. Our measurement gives 4547.0 angstrom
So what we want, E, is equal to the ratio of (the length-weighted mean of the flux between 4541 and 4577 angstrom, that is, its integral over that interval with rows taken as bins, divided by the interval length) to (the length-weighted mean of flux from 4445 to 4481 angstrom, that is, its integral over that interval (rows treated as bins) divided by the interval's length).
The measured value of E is 1.03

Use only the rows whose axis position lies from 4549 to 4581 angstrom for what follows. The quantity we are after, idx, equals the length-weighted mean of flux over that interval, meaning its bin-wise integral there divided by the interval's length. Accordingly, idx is 194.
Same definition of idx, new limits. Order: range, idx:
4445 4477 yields 191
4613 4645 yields 204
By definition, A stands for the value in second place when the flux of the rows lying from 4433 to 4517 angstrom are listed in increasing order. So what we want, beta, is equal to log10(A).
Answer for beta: 2.25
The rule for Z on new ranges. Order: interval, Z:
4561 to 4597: 4575.0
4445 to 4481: 4447.0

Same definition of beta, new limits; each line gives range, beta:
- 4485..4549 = 2.26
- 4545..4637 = 2.25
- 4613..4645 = 2.28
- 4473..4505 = 2.26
